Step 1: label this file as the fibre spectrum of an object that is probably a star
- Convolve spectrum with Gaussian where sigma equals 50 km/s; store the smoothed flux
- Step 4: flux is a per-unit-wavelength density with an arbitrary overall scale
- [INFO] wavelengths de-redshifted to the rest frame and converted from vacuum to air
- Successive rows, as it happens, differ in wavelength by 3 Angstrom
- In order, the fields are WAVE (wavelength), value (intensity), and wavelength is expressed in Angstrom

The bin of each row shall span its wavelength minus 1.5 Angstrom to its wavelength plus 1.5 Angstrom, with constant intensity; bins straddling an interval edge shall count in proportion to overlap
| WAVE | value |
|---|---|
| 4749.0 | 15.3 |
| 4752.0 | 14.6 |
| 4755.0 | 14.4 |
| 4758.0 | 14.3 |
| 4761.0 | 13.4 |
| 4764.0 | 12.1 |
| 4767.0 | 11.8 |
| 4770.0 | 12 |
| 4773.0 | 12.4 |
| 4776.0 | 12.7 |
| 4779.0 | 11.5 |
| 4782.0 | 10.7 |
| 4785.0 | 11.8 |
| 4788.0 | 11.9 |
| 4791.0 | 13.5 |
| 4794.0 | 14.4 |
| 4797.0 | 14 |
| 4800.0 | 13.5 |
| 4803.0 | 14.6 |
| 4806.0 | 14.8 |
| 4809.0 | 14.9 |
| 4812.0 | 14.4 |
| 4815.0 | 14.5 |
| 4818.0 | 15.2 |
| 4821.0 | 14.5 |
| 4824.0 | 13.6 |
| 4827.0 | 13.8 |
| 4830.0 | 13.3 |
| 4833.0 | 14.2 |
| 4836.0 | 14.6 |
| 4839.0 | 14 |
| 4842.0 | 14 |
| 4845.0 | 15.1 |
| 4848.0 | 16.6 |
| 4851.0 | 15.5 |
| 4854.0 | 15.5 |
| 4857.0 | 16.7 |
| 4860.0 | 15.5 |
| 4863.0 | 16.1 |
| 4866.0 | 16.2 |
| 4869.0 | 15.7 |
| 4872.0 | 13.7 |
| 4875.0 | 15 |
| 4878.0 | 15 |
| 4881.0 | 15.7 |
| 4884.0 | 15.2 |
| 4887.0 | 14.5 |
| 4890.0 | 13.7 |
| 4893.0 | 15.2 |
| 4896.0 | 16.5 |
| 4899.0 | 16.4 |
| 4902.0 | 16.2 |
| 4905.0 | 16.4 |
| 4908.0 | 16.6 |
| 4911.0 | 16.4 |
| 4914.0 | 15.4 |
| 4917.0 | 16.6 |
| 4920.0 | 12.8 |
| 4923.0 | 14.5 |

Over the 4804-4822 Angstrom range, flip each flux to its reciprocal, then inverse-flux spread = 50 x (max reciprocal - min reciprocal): 0.2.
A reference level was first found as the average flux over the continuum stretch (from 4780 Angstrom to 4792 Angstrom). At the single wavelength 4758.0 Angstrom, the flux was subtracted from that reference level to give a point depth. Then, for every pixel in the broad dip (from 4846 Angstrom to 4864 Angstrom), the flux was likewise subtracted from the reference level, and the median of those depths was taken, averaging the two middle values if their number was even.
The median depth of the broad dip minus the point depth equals -1.5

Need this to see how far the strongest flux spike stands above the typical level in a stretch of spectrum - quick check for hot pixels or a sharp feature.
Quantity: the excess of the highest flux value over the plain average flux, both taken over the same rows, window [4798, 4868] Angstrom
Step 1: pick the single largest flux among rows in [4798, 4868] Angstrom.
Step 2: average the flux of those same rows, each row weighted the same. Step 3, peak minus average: 1.87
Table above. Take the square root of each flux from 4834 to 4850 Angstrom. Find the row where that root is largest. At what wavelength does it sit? 4848.0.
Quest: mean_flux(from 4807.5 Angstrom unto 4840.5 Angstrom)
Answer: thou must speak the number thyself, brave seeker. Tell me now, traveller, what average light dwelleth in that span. 14.3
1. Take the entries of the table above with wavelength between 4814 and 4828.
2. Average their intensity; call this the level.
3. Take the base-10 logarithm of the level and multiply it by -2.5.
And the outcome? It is -2.89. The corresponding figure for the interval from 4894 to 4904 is -3.03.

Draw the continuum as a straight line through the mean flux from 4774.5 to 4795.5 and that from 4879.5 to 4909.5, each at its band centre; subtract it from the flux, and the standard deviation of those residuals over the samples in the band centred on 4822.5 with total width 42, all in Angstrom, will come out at 0.8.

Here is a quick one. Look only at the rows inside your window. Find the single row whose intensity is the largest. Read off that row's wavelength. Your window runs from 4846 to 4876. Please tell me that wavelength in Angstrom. 4857.0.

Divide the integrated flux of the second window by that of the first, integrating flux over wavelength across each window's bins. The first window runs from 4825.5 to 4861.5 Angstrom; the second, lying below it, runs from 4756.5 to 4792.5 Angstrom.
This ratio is 0.828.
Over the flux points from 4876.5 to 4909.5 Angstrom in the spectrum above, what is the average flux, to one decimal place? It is 15.6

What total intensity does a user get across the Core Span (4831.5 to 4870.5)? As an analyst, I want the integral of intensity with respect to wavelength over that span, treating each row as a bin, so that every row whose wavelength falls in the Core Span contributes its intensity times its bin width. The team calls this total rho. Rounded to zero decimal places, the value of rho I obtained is 599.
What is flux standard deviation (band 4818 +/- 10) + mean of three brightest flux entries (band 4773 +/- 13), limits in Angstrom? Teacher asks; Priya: 13.4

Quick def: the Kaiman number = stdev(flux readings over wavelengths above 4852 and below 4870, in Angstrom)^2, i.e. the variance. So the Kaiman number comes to 0.2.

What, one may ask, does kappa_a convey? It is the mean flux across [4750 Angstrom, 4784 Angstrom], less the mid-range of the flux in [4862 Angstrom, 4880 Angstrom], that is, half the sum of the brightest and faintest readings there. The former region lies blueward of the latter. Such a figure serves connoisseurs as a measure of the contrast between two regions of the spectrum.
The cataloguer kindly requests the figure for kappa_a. -2.2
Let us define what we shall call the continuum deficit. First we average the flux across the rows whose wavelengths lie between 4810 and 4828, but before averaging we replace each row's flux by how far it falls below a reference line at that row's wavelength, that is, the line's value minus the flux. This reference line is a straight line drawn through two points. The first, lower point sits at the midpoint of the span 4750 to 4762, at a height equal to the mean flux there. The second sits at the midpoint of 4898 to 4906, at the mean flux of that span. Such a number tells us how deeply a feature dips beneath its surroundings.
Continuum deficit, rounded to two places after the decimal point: 0.78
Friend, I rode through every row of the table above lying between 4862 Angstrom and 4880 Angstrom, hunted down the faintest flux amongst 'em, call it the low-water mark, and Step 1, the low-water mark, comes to 13.7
